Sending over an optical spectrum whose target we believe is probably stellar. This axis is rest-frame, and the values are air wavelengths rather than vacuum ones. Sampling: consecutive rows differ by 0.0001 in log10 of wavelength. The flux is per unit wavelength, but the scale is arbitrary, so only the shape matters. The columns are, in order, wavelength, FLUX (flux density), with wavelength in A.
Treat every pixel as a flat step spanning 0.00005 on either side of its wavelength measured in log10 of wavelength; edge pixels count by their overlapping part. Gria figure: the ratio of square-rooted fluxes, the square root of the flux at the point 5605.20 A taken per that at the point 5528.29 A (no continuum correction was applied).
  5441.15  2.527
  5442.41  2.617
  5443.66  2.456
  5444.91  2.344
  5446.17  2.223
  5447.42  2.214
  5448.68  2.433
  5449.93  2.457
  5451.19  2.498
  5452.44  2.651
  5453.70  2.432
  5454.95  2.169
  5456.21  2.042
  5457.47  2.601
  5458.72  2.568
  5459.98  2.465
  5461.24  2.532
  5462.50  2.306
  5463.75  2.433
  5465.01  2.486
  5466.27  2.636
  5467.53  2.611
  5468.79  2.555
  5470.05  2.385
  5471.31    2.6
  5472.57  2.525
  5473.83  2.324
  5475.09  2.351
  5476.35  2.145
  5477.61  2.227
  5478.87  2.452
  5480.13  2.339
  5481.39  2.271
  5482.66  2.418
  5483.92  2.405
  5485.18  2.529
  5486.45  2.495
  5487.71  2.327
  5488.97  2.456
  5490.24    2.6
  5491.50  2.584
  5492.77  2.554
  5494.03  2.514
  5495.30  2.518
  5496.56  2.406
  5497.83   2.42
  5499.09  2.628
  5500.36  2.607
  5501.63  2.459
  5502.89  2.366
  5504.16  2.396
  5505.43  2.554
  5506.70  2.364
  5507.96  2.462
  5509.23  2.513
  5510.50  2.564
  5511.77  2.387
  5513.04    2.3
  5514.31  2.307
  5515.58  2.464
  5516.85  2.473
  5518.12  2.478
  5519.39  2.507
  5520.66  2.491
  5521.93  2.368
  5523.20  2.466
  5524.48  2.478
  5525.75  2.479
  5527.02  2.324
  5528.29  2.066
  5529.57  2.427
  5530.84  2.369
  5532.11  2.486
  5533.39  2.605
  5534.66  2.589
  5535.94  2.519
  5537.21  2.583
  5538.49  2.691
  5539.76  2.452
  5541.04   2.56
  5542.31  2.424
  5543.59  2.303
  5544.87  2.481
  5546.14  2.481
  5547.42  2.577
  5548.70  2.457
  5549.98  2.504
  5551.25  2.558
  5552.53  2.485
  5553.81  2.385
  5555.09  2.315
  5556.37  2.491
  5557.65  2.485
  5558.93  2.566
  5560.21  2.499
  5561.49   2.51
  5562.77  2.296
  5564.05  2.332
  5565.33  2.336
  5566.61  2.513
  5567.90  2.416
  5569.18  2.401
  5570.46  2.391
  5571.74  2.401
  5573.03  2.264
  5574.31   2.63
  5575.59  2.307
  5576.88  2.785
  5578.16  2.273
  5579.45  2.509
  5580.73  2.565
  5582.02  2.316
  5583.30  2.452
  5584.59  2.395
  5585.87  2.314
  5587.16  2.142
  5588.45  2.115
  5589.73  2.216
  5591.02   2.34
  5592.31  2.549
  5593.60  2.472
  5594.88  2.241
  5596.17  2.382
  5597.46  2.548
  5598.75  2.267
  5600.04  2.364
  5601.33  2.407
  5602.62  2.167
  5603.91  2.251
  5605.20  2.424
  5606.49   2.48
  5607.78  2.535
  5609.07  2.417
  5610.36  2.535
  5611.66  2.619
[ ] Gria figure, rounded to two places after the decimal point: 1.08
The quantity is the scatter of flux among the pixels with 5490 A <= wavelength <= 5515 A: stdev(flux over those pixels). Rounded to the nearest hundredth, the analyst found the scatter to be 0.10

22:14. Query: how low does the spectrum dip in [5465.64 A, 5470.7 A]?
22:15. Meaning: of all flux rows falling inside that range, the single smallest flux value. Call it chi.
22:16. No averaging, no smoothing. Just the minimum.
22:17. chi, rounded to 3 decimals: 2.385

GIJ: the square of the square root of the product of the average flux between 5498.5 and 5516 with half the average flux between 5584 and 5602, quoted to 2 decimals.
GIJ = 2.87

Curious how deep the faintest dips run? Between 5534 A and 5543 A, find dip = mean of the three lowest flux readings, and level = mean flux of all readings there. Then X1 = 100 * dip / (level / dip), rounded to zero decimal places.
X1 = 239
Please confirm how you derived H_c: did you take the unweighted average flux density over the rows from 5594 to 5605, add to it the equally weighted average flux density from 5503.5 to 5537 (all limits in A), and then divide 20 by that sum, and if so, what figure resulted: 4.19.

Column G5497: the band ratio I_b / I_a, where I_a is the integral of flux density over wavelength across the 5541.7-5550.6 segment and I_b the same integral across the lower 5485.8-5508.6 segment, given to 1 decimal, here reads 2.6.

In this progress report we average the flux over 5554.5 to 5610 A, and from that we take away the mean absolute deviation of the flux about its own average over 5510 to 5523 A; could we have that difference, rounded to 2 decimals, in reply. 2.32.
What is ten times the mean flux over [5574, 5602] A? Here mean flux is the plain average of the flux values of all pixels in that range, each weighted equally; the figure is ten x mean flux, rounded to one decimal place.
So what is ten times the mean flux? 23.9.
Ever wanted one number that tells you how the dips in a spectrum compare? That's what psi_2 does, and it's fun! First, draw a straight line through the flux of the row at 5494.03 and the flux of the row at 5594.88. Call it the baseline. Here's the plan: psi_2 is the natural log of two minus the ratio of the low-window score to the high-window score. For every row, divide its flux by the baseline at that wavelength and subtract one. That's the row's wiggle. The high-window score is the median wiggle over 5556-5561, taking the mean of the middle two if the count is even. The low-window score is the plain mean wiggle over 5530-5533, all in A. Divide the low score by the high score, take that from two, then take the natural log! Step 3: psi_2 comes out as 0.6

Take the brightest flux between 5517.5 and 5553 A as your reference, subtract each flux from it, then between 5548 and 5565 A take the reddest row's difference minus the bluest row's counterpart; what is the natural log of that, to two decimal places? -2.08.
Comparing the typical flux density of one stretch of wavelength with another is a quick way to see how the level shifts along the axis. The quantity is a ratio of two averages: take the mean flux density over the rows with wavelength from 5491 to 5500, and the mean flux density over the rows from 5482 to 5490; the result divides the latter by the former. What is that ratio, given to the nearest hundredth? 0.97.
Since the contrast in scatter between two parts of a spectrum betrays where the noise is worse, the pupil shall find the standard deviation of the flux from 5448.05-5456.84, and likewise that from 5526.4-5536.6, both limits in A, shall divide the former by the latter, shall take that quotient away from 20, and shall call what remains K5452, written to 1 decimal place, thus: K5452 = 18.8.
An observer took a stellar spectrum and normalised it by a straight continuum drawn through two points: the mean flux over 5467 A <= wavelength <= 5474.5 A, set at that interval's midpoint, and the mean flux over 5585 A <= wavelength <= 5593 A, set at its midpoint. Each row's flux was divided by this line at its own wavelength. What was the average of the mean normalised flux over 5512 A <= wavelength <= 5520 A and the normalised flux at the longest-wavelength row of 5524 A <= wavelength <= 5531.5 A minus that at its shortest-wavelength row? 0.481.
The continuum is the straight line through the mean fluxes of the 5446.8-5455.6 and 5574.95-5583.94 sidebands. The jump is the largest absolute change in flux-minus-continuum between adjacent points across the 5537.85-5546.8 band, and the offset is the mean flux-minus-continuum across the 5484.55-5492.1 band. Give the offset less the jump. -0.163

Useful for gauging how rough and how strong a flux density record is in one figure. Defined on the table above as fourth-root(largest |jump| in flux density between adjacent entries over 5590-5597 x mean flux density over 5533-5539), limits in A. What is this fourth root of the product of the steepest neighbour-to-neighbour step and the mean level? 0.88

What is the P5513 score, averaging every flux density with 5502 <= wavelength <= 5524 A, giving 2.44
